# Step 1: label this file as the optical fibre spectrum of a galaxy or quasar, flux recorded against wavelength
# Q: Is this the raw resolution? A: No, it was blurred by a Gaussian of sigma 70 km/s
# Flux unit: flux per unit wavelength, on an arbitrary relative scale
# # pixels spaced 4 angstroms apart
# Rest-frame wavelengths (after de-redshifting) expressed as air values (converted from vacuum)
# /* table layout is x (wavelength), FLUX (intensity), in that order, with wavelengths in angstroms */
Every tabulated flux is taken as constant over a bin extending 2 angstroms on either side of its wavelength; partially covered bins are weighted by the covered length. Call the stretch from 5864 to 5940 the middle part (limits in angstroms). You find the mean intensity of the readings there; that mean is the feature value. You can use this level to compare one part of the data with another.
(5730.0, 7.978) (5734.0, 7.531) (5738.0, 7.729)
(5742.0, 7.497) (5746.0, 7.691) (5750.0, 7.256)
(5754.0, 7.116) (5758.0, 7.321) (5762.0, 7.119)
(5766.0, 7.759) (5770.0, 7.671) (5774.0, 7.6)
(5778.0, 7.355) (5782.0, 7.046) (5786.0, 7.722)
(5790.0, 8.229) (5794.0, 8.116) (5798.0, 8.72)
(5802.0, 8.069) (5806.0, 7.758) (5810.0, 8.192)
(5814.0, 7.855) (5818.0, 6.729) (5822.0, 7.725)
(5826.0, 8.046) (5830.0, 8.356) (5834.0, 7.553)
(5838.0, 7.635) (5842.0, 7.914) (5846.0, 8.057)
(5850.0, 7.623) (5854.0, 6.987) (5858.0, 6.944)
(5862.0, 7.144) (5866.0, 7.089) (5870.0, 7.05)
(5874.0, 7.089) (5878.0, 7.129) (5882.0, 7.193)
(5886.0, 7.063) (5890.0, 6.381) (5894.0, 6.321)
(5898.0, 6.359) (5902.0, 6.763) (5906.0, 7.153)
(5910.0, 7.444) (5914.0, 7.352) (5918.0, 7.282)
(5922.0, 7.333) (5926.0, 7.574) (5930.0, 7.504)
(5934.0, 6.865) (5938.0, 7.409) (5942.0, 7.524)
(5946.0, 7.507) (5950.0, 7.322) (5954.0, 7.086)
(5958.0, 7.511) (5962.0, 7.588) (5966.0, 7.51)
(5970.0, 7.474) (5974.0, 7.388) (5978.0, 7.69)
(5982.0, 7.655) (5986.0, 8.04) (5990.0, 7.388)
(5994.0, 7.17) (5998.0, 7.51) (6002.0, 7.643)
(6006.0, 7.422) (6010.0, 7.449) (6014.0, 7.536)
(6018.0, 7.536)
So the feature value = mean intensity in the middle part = 7.07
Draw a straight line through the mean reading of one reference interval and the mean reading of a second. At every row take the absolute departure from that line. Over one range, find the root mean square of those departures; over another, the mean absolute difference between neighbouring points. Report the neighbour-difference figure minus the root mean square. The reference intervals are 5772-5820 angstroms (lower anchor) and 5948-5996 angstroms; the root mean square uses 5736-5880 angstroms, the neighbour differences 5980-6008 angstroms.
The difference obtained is -0.21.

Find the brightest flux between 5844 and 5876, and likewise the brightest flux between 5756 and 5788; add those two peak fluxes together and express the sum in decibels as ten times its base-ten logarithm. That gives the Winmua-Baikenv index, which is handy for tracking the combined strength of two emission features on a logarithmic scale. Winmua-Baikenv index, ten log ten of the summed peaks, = 12.0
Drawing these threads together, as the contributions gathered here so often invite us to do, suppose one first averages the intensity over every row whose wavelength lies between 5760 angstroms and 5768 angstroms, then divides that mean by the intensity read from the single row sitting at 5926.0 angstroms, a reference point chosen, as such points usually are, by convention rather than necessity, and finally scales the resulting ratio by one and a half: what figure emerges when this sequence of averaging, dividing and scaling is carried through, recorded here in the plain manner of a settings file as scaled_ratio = 1.47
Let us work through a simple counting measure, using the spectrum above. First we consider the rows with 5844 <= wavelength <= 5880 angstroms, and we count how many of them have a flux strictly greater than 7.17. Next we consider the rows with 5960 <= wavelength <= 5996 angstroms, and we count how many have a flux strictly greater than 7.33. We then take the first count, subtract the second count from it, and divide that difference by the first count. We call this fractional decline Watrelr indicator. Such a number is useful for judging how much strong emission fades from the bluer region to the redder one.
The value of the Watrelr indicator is -3.0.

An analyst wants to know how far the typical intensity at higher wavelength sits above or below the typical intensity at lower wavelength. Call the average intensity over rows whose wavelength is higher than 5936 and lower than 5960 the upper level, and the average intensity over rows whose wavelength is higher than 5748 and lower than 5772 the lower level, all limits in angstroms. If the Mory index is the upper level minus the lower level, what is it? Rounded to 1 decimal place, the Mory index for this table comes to 0.0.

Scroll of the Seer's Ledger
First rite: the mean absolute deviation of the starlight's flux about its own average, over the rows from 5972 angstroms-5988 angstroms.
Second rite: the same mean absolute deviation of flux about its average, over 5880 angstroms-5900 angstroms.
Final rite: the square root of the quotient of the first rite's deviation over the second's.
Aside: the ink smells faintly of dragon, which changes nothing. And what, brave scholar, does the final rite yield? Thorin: 0.68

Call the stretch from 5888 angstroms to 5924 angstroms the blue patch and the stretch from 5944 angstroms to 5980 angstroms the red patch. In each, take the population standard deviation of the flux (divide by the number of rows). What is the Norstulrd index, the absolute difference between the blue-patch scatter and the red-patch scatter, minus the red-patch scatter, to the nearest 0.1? 0.1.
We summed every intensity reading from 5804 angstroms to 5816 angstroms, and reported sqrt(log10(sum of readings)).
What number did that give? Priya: 1.17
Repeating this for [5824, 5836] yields 1.17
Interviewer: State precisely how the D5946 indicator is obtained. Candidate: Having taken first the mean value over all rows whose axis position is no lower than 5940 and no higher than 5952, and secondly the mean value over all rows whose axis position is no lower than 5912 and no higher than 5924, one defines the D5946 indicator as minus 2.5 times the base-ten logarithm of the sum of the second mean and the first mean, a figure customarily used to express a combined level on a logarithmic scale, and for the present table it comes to -2.92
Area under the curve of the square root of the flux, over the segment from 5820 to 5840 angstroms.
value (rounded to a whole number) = 56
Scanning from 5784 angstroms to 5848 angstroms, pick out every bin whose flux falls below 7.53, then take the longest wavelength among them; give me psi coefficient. 5818.0 angstroms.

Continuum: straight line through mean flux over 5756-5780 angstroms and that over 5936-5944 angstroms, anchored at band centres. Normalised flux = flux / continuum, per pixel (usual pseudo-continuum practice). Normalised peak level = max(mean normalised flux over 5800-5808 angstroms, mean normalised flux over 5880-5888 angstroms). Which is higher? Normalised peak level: 1.06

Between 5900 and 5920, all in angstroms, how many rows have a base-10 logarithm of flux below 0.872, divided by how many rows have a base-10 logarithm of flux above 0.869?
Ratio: 5.00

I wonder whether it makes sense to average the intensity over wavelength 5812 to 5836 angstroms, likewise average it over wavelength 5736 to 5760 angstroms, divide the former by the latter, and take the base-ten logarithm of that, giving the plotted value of 0.016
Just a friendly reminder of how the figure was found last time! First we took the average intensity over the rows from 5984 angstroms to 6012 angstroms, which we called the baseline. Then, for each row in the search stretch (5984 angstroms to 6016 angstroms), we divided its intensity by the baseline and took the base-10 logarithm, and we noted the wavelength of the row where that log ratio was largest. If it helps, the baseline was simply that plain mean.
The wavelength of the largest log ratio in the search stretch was 5986.0 angstroms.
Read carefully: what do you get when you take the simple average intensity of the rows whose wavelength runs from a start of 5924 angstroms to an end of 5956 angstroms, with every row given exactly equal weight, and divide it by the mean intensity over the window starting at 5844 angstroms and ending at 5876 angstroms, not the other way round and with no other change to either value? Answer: 1.01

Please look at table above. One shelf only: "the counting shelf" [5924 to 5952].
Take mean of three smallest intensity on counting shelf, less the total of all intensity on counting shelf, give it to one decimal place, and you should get -44.5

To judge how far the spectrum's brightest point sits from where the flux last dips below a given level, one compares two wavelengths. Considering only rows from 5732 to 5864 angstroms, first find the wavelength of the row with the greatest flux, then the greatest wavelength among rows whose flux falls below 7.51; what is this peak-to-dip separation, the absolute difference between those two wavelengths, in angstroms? 64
